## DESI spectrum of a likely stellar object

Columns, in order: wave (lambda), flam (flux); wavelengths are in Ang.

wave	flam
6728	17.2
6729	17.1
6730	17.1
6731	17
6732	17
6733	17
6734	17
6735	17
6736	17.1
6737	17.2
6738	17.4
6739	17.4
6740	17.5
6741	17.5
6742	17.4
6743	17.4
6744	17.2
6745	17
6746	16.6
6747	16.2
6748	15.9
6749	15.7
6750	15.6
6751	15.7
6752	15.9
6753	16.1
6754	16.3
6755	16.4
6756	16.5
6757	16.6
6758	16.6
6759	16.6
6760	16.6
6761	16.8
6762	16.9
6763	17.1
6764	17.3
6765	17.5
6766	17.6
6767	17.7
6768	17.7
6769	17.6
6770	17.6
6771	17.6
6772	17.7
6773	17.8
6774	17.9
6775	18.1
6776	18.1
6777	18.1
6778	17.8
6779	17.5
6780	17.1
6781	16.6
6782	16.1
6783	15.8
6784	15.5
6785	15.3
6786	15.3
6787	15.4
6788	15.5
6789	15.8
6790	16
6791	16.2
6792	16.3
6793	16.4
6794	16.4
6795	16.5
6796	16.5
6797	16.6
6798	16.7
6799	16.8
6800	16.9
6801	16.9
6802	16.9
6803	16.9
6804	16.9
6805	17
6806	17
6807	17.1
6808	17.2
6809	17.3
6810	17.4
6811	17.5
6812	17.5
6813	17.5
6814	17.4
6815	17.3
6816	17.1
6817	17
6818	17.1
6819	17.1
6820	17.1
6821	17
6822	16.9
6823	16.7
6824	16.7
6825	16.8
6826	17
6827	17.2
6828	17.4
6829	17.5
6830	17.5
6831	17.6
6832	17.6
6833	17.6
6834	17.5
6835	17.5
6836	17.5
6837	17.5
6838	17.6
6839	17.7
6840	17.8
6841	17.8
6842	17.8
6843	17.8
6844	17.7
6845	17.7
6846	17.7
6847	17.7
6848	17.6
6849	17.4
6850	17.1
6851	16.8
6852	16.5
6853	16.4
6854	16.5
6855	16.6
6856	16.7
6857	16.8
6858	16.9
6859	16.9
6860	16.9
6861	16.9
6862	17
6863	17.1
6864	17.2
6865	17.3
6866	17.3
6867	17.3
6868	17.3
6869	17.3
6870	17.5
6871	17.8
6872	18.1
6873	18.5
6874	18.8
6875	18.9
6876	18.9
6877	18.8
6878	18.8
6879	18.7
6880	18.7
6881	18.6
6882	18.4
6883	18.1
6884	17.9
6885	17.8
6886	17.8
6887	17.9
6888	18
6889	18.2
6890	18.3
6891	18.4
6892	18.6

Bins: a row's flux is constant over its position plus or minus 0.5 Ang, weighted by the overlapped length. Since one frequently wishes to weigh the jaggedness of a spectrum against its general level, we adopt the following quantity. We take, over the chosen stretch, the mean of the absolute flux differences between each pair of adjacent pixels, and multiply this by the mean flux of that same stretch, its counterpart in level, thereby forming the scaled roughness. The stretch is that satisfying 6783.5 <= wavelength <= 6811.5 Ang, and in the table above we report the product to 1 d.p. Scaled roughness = 1.5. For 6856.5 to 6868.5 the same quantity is 0.8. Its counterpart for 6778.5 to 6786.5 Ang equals 5.1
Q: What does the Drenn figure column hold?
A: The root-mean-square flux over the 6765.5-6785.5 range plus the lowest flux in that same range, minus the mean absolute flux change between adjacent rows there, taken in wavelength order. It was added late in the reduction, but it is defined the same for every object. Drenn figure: 32.4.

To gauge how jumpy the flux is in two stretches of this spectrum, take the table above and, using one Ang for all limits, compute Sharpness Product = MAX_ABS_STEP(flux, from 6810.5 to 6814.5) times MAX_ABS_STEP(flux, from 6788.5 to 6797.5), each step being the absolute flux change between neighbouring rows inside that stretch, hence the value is 0.020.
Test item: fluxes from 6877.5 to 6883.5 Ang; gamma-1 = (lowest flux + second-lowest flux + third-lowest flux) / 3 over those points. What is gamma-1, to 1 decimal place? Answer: 18.4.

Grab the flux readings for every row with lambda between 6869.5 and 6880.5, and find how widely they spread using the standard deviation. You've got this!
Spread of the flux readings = 0.5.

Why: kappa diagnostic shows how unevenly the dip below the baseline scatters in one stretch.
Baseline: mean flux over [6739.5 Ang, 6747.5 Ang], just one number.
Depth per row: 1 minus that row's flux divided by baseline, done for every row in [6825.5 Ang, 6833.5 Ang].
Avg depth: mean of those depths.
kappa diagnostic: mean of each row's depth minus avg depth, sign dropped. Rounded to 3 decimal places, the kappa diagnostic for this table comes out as 0.010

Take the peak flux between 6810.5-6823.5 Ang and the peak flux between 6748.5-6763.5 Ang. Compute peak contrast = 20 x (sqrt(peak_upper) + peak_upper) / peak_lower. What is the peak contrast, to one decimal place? 25.4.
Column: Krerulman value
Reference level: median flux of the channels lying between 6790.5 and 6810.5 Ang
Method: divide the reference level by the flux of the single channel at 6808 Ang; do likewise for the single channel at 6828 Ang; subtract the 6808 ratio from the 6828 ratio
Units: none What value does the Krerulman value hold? -0.011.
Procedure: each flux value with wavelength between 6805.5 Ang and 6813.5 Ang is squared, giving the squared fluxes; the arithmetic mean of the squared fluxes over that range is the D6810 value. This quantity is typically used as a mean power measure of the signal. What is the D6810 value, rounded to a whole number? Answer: 300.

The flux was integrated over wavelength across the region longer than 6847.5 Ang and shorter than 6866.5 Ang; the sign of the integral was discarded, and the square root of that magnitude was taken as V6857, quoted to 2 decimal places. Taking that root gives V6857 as 17.94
